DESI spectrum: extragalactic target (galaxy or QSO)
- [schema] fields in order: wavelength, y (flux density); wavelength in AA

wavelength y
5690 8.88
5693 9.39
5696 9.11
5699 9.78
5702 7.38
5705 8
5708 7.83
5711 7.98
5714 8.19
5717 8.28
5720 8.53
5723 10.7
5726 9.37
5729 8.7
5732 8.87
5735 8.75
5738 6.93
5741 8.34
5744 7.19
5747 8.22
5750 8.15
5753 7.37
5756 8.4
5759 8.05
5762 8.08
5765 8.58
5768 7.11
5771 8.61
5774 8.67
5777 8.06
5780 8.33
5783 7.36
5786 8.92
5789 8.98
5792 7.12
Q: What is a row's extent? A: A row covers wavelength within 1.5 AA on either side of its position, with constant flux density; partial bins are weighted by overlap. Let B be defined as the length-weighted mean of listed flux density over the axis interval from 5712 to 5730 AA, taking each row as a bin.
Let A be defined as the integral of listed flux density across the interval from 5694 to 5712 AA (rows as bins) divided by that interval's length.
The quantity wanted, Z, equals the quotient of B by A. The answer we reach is 1.07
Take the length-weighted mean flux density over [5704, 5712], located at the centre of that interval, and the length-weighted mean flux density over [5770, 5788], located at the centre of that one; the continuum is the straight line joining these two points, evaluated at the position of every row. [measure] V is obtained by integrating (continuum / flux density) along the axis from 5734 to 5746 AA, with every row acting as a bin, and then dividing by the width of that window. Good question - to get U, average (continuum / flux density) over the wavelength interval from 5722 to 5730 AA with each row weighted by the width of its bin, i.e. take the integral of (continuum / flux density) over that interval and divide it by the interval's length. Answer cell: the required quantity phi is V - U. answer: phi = 0.21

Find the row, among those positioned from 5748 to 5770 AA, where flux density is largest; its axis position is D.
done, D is 5765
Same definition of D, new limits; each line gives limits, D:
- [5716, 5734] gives 5723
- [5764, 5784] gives 5774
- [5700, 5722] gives 5720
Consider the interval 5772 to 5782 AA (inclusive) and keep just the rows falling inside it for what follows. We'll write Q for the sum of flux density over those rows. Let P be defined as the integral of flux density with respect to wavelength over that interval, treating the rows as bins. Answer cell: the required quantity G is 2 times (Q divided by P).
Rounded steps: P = 83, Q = 25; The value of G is 0.603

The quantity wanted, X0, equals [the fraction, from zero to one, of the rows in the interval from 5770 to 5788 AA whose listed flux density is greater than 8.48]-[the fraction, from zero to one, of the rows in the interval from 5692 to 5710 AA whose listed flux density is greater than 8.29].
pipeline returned 0.0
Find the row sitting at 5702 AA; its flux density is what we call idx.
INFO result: 7.38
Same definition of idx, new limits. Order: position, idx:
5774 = 8.67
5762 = 8.08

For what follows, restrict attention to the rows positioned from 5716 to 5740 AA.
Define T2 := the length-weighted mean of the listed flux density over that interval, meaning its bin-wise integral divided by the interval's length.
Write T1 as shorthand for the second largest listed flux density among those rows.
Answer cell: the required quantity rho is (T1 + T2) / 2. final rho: 9.1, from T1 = 9.37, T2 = 8.8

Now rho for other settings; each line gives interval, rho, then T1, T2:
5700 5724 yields 8.4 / 8.53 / 8.3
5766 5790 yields 8.6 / 8.92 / 8.2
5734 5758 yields 8.2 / 8.4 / 7.9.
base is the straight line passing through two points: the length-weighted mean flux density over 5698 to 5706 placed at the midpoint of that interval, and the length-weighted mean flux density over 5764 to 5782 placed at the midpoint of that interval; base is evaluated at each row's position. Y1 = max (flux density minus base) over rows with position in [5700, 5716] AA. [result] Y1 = -0.1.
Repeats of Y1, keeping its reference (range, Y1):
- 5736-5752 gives 0.1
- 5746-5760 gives 0.2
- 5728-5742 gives 0.6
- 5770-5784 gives 0.5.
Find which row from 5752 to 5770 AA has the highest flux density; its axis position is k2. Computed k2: 5765 AA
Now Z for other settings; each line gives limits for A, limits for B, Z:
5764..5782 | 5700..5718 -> 0.97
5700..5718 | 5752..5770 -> 1.00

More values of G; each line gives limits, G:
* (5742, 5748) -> 0.666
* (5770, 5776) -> 0.670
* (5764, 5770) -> 0.666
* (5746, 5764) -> 0.666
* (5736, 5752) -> 0.624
